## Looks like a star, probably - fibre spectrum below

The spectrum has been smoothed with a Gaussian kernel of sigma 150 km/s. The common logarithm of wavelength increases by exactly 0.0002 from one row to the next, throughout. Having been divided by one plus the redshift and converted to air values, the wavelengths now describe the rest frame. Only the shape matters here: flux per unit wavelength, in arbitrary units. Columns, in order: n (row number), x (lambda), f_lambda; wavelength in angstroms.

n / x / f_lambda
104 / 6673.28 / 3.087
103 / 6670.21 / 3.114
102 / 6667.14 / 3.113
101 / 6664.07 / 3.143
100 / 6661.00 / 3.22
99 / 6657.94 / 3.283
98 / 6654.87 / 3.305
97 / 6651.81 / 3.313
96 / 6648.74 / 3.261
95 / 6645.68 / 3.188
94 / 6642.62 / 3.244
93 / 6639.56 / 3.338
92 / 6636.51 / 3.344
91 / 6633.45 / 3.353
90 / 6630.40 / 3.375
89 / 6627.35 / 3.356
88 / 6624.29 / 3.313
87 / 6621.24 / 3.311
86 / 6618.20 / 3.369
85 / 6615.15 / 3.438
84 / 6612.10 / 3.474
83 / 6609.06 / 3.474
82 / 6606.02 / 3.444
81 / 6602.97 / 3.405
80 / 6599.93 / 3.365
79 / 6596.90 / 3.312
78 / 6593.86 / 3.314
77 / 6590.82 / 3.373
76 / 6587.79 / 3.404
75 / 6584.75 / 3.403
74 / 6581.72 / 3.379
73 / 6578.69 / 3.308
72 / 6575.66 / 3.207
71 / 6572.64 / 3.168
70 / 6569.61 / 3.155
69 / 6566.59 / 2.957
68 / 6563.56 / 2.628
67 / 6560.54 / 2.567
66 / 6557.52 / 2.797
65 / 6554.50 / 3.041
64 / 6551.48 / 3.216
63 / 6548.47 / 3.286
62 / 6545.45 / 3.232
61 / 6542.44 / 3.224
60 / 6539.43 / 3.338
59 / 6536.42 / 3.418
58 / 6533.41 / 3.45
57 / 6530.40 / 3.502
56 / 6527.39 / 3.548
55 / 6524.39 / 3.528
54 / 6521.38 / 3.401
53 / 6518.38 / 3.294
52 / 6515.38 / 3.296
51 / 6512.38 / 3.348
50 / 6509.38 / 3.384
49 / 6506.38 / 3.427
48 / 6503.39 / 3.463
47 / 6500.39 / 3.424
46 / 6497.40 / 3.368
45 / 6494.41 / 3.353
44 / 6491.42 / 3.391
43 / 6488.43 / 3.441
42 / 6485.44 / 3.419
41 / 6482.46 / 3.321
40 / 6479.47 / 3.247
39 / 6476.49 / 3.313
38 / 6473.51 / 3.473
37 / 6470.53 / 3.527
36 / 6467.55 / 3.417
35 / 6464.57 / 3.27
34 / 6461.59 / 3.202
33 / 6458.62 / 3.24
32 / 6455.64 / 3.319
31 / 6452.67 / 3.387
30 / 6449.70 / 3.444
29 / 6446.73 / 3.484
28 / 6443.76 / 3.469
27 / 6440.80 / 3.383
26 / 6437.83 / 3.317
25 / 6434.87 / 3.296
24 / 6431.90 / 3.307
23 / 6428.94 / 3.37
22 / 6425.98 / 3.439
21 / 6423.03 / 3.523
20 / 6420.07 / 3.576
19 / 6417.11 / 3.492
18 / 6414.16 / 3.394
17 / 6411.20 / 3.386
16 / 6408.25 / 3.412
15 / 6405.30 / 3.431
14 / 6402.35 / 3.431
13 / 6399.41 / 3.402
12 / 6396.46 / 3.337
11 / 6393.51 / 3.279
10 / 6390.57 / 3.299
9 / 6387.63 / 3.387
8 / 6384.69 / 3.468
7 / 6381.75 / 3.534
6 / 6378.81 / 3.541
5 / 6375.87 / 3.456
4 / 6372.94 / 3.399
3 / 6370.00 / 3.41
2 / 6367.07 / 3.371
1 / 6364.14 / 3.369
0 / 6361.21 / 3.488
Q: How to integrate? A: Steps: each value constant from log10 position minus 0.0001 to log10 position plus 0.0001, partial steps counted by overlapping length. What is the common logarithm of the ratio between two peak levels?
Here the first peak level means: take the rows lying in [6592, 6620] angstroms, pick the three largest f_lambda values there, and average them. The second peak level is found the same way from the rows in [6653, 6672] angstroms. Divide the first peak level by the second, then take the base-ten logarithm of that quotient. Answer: 0.025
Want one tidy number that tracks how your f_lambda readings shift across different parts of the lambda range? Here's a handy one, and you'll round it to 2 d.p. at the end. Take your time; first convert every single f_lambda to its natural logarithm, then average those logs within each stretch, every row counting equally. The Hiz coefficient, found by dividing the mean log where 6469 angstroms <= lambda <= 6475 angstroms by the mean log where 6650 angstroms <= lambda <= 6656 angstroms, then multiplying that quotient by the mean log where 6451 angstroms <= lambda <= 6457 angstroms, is 1.27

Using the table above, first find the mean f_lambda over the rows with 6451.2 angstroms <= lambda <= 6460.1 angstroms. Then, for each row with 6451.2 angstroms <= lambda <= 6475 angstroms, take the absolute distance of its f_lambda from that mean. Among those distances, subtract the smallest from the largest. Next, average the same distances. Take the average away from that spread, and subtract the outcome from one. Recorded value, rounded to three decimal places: 0.890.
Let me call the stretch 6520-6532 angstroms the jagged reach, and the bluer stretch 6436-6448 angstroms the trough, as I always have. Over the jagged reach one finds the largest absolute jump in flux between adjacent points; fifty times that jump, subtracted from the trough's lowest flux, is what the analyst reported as -3.0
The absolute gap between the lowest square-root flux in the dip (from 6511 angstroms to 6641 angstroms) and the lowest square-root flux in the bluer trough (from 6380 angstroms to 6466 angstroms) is 0.19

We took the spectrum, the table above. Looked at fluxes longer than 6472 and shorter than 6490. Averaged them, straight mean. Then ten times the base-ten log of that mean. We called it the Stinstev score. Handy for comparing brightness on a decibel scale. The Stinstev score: 5.28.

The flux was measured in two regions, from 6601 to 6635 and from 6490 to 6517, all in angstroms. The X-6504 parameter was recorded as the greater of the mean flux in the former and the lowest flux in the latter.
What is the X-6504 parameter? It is 3.39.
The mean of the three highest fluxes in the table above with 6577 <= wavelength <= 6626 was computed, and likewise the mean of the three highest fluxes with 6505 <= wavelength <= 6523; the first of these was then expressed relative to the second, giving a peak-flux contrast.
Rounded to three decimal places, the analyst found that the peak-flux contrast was 1.018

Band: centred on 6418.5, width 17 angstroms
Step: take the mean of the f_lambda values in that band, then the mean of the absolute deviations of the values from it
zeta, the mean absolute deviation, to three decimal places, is 0.062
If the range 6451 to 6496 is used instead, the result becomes 0.076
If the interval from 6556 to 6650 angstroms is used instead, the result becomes 0.156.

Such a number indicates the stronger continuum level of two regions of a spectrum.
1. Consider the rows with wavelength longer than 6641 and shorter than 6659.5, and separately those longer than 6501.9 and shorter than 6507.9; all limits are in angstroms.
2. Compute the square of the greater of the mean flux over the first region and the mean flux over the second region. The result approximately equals 11.9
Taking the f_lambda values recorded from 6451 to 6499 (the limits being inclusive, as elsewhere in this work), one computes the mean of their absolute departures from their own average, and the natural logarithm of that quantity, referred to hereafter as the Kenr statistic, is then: -2.6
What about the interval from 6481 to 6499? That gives -3.4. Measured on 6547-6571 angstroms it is -1.5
